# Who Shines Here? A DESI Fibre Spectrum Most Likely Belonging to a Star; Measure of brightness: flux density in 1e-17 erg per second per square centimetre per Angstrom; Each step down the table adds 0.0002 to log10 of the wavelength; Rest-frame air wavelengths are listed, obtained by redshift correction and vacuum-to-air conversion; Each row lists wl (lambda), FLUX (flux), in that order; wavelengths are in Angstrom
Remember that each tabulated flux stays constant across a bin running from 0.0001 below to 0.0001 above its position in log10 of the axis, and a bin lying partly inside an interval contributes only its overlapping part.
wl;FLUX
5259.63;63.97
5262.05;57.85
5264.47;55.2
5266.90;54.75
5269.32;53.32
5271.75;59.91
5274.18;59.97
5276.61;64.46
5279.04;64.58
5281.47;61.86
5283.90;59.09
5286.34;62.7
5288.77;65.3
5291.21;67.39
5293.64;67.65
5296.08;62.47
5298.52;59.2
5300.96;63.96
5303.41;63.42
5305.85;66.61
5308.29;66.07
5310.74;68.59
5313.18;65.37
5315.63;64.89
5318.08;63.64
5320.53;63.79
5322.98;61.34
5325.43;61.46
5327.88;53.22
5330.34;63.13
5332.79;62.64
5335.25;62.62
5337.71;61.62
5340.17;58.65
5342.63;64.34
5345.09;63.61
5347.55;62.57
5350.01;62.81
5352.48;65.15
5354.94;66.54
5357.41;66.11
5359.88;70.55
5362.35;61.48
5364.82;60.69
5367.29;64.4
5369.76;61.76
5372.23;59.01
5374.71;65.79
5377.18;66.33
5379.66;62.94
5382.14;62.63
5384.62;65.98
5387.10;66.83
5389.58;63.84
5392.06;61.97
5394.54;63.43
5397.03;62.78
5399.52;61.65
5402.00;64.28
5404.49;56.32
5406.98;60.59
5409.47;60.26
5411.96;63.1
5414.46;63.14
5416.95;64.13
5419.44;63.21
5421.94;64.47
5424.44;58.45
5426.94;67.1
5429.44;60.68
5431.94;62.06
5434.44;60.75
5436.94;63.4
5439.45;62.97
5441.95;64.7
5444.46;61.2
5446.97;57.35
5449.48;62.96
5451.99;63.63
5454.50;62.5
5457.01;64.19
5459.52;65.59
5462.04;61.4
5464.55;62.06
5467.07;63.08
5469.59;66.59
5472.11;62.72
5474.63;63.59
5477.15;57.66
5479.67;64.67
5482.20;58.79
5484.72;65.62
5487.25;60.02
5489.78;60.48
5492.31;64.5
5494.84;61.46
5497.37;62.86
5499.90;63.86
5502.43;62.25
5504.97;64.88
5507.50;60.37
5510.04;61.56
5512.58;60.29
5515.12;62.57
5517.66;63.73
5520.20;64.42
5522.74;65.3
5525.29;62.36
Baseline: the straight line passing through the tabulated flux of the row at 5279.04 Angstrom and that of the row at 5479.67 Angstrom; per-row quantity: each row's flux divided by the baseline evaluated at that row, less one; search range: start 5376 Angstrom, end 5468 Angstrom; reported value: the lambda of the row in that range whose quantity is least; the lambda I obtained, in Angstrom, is 5404.49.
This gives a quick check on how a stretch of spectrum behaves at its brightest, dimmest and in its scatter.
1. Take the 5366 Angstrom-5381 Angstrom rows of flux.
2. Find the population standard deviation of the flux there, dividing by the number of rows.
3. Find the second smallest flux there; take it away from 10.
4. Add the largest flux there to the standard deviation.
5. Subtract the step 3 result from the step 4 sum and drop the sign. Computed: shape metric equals 121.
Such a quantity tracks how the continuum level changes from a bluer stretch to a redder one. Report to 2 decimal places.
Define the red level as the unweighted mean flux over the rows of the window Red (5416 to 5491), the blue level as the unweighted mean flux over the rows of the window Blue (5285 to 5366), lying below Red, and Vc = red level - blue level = -1.09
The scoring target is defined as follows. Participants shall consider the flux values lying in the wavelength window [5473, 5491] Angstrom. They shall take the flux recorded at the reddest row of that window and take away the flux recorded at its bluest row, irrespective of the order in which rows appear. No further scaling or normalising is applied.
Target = -3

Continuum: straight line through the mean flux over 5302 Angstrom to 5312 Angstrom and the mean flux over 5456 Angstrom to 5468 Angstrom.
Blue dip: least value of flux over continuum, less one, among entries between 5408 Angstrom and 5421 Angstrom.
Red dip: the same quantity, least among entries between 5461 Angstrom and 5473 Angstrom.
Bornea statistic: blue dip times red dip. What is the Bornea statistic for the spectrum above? 0.0018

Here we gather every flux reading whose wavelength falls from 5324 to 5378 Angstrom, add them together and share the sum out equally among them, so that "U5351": 62.9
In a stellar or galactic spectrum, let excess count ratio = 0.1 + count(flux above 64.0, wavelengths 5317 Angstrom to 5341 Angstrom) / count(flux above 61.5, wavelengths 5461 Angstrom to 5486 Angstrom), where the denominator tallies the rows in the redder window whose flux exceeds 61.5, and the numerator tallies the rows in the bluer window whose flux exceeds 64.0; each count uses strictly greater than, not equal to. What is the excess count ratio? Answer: 0.1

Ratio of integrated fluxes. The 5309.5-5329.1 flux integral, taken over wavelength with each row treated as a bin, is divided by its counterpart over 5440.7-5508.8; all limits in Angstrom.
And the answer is 0.3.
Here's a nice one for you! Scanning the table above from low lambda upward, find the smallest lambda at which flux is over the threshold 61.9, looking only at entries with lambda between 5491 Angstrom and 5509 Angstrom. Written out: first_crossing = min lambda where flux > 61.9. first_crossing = 5492.31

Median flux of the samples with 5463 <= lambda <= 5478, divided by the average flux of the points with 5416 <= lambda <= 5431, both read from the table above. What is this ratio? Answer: 1.00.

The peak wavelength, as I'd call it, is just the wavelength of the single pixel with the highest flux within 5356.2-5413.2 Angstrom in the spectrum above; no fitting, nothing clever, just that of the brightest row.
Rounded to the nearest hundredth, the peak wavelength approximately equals 5359.88 Angstrom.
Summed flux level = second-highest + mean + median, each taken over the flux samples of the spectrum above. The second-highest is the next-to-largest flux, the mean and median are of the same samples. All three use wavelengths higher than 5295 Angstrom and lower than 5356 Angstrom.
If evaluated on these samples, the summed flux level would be 193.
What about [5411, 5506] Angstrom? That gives 192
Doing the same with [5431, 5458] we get 189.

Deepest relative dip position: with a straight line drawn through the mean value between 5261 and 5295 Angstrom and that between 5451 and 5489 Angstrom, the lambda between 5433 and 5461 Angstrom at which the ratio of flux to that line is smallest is 5446.97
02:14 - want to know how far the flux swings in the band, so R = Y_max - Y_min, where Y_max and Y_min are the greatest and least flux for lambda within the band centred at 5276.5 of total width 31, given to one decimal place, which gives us 14.1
